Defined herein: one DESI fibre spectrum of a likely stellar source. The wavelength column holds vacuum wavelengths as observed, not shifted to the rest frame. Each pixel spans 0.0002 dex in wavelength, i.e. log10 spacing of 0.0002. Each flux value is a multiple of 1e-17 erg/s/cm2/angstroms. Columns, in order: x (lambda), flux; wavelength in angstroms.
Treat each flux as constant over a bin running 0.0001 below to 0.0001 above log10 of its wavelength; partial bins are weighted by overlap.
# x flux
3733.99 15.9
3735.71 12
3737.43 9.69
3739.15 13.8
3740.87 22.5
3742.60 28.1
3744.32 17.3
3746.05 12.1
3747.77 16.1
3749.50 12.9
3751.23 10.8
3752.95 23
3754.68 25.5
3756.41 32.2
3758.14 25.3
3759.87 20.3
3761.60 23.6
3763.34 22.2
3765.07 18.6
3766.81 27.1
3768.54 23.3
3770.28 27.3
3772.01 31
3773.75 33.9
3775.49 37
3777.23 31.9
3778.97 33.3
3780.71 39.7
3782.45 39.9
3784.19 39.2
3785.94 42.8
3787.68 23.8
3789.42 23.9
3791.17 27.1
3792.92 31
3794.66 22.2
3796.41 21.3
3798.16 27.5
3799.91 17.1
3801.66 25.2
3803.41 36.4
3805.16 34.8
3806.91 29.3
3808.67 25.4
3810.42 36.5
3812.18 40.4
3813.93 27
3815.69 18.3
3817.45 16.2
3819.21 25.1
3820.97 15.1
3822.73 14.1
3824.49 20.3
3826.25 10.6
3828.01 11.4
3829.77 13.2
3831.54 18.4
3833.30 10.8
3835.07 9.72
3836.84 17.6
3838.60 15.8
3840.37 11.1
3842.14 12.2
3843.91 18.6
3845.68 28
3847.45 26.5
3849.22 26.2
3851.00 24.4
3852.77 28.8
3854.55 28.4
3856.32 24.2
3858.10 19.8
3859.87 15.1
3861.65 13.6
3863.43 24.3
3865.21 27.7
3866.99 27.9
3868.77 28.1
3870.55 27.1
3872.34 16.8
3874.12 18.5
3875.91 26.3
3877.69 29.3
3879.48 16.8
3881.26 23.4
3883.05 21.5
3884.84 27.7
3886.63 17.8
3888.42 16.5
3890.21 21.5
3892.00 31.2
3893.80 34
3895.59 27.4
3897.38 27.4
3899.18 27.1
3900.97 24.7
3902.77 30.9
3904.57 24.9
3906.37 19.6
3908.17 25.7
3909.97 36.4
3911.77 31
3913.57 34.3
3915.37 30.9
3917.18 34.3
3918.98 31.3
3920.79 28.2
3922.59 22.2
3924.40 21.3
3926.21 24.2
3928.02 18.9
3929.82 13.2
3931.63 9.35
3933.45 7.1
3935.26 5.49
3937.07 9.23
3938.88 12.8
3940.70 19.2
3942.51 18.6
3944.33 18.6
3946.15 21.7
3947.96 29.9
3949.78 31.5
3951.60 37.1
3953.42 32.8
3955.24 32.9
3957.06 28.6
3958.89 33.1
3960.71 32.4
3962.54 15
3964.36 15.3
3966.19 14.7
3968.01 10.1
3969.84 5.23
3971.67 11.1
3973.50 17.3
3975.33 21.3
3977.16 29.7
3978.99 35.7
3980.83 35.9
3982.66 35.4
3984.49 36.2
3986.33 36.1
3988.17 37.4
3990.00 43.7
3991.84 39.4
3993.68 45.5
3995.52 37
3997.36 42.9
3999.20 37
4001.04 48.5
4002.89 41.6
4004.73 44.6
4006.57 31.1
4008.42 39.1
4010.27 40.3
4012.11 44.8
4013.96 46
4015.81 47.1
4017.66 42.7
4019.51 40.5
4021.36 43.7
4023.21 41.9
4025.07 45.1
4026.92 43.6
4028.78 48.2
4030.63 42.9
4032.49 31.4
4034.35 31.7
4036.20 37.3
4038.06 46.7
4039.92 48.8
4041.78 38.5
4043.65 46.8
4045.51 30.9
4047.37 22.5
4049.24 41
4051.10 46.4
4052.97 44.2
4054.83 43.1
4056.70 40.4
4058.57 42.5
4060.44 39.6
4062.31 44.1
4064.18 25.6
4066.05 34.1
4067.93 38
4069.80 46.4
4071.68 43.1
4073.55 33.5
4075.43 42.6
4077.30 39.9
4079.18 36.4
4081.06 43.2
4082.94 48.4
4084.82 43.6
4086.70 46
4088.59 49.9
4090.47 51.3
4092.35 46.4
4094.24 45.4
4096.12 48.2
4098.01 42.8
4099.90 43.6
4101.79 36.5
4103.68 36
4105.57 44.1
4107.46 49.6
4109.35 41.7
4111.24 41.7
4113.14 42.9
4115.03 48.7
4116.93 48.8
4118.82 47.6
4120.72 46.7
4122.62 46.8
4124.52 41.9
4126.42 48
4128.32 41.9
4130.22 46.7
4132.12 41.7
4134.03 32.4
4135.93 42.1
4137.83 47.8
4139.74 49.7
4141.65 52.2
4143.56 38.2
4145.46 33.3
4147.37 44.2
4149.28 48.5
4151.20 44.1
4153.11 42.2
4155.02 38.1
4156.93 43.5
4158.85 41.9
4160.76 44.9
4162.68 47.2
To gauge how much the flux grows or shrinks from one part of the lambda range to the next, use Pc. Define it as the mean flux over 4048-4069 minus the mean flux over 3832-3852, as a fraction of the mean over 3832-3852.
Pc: 1.2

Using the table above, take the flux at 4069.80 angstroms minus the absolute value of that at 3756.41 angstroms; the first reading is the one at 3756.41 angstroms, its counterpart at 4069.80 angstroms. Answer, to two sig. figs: 14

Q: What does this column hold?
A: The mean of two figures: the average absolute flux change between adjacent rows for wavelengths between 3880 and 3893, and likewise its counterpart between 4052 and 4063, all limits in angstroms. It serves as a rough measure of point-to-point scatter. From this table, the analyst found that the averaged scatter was 4.2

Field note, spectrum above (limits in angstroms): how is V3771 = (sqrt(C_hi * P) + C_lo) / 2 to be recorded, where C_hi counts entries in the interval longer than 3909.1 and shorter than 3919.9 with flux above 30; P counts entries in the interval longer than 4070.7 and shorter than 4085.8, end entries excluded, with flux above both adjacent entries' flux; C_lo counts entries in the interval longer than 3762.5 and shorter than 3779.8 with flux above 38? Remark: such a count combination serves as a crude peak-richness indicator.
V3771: 1.73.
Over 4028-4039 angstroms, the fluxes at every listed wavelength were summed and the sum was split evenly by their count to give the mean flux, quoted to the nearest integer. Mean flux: 40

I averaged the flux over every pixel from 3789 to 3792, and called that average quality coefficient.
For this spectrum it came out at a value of 26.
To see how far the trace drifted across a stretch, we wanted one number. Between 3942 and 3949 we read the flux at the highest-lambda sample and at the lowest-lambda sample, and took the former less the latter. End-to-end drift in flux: 11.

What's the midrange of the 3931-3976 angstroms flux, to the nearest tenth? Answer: 21.2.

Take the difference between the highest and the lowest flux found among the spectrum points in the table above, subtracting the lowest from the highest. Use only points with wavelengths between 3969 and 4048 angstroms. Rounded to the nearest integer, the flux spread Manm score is 44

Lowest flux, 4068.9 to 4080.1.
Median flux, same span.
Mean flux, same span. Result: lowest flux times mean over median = 32.7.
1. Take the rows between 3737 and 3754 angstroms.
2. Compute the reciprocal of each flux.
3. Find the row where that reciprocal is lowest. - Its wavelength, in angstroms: 3742.60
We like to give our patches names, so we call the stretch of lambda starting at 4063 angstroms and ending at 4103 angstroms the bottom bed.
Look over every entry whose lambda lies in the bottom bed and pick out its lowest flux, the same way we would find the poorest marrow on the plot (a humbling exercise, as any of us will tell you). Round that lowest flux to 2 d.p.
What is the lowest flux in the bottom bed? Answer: 25.60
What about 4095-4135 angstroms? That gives 32.40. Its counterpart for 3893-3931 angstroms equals 13.20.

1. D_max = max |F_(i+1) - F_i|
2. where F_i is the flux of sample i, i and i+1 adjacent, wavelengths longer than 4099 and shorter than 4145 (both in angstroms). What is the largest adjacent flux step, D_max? 14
